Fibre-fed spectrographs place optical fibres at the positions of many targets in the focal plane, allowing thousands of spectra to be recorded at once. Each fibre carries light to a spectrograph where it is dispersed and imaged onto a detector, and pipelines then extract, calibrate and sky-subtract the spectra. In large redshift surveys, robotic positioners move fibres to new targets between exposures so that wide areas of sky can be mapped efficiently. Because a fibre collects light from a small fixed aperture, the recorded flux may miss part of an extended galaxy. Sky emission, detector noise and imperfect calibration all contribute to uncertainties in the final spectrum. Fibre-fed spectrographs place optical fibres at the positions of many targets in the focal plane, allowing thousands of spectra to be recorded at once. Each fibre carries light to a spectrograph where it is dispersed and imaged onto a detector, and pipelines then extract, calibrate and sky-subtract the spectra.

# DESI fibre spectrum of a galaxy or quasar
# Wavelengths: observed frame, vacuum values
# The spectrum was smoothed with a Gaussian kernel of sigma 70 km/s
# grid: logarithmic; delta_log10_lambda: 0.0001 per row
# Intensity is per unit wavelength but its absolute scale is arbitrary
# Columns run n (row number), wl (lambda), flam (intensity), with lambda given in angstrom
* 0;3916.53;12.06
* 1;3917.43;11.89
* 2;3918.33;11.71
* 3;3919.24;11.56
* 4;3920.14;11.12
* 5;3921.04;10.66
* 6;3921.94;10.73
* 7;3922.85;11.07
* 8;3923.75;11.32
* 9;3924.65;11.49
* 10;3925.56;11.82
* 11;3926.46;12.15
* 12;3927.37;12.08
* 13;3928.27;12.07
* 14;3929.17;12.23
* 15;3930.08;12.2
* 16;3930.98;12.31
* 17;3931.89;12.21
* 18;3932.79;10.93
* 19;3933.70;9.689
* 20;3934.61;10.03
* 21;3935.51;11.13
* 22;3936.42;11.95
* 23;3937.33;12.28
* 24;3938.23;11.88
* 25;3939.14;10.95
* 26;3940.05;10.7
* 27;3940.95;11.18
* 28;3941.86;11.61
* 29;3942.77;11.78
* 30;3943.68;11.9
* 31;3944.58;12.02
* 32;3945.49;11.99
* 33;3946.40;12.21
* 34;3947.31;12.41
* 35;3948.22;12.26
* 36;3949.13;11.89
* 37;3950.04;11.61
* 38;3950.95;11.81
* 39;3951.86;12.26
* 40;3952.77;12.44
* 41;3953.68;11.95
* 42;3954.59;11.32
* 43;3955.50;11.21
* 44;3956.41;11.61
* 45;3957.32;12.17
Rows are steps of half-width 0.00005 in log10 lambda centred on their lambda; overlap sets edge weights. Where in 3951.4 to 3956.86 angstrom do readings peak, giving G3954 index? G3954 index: 3952.77 angstrom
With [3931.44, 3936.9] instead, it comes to 3931.89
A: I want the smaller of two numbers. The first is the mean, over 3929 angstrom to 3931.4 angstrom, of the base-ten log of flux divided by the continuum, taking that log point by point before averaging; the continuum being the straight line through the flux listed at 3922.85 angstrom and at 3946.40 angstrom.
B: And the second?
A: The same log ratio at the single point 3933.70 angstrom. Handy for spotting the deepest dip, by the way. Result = -0.08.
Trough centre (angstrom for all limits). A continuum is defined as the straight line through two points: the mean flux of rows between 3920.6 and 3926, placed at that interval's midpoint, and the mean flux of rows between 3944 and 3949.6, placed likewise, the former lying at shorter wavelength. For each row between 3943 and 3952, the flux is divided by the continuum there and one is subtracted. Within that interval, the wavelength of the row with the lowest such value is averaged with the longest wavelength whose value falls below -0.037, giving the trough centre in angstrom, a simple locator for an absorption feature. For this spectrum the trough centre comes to 3950.5 angstrom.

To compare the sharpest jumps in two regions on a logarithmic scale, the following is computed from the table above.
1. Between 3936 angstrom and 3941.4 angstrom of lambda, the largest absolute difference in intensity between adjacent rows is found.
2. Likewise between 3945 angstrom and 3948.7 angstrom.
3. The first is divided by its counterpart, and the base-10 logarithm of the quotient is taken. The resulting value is 0.6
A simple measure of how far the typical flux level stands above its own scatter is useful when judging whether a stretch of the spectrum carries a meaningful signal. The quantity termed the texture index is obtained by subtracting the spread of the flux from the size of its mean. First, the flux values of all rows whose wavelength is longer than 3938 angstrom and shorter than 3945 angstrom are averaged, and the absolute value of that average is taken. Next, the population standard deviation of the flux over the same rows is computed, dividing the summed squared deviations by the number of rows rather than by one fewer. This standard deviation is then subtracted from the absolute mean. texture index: 11.0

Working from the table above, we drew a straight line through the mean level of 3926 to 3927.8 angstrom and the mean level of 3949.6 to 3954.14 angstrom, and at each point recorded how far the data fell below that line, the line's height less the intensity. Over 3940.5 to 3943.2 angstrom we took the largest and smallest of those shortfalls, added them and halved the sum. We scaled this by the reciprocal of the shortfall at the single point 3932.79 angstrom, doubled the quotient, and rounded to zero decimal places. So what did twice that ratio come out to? 1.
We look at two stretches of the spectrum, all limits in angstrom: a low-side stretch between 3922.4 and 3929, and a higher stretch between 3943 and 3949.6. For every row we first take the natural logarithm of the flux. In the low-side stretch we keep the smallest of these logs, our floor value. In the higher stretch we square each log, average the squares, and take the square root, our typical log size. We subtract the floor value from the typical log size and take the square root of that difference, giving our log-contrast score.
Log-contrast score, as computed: 0.30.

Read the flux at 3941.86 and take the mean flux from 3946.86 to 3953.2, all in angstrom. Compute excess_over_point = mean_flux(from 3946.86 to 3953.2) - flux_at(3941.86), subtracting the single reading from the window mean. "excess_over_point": 0.5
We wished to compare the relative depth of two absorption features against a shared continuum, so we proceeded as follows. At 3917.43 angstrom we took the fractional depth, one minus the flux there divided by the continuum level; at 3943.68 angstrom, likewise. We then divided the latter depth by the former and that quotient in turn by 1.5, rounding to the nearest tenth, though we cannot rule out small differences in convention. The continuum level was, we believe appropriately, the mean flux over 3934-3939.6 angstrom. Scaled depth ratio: 0.7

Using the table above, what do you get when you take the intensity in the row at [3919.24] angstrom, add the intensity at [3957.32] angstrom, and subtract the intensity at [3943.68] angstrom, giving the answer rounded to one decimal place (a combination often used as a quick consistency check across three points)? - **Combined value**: 11.8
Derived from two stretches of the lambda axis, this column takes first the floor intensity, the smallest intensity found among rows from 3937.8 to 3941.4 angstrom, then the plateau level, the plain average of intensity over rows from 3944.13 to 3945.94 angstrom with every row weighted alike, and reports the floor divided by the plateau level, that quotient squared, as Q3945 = 0.79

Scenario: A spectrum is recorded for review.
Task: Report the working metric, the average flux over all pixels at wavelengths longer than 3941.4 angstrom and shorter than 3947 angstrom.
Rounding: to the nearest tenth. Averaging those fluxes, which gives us 11.9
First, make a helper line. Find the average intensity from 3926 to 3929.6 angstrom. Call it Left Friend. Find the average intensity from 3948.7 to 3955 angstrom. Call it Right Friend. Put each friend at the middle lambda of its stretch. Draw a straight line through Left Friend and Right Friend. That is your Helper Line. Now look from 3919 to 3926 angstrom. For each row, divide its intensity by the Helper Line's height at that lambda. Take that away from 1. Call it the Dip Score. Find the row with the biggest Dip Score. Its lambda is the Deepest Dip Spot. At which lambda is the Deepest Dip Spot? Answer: 3921.04 angstrom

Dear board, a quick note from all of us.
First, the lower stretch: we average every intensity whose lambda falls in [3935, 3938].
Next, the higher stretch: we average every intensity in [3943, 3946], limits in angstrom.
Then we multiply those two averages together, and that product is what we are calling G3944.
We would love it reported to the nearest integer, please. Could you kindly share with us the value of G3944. 141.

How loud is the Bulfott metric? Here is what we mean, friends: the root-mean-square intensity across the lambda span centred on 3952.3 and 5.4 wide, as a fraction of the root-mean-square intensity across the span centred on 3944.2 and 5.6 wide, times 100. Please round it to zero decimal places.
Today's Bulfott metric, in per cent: 100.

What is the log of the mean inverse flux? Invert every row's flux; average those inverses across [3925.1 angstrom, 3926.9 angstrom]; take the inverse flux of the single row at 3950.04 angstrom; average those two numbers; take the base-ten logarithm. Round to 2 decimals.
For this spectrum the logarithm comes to -1.07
